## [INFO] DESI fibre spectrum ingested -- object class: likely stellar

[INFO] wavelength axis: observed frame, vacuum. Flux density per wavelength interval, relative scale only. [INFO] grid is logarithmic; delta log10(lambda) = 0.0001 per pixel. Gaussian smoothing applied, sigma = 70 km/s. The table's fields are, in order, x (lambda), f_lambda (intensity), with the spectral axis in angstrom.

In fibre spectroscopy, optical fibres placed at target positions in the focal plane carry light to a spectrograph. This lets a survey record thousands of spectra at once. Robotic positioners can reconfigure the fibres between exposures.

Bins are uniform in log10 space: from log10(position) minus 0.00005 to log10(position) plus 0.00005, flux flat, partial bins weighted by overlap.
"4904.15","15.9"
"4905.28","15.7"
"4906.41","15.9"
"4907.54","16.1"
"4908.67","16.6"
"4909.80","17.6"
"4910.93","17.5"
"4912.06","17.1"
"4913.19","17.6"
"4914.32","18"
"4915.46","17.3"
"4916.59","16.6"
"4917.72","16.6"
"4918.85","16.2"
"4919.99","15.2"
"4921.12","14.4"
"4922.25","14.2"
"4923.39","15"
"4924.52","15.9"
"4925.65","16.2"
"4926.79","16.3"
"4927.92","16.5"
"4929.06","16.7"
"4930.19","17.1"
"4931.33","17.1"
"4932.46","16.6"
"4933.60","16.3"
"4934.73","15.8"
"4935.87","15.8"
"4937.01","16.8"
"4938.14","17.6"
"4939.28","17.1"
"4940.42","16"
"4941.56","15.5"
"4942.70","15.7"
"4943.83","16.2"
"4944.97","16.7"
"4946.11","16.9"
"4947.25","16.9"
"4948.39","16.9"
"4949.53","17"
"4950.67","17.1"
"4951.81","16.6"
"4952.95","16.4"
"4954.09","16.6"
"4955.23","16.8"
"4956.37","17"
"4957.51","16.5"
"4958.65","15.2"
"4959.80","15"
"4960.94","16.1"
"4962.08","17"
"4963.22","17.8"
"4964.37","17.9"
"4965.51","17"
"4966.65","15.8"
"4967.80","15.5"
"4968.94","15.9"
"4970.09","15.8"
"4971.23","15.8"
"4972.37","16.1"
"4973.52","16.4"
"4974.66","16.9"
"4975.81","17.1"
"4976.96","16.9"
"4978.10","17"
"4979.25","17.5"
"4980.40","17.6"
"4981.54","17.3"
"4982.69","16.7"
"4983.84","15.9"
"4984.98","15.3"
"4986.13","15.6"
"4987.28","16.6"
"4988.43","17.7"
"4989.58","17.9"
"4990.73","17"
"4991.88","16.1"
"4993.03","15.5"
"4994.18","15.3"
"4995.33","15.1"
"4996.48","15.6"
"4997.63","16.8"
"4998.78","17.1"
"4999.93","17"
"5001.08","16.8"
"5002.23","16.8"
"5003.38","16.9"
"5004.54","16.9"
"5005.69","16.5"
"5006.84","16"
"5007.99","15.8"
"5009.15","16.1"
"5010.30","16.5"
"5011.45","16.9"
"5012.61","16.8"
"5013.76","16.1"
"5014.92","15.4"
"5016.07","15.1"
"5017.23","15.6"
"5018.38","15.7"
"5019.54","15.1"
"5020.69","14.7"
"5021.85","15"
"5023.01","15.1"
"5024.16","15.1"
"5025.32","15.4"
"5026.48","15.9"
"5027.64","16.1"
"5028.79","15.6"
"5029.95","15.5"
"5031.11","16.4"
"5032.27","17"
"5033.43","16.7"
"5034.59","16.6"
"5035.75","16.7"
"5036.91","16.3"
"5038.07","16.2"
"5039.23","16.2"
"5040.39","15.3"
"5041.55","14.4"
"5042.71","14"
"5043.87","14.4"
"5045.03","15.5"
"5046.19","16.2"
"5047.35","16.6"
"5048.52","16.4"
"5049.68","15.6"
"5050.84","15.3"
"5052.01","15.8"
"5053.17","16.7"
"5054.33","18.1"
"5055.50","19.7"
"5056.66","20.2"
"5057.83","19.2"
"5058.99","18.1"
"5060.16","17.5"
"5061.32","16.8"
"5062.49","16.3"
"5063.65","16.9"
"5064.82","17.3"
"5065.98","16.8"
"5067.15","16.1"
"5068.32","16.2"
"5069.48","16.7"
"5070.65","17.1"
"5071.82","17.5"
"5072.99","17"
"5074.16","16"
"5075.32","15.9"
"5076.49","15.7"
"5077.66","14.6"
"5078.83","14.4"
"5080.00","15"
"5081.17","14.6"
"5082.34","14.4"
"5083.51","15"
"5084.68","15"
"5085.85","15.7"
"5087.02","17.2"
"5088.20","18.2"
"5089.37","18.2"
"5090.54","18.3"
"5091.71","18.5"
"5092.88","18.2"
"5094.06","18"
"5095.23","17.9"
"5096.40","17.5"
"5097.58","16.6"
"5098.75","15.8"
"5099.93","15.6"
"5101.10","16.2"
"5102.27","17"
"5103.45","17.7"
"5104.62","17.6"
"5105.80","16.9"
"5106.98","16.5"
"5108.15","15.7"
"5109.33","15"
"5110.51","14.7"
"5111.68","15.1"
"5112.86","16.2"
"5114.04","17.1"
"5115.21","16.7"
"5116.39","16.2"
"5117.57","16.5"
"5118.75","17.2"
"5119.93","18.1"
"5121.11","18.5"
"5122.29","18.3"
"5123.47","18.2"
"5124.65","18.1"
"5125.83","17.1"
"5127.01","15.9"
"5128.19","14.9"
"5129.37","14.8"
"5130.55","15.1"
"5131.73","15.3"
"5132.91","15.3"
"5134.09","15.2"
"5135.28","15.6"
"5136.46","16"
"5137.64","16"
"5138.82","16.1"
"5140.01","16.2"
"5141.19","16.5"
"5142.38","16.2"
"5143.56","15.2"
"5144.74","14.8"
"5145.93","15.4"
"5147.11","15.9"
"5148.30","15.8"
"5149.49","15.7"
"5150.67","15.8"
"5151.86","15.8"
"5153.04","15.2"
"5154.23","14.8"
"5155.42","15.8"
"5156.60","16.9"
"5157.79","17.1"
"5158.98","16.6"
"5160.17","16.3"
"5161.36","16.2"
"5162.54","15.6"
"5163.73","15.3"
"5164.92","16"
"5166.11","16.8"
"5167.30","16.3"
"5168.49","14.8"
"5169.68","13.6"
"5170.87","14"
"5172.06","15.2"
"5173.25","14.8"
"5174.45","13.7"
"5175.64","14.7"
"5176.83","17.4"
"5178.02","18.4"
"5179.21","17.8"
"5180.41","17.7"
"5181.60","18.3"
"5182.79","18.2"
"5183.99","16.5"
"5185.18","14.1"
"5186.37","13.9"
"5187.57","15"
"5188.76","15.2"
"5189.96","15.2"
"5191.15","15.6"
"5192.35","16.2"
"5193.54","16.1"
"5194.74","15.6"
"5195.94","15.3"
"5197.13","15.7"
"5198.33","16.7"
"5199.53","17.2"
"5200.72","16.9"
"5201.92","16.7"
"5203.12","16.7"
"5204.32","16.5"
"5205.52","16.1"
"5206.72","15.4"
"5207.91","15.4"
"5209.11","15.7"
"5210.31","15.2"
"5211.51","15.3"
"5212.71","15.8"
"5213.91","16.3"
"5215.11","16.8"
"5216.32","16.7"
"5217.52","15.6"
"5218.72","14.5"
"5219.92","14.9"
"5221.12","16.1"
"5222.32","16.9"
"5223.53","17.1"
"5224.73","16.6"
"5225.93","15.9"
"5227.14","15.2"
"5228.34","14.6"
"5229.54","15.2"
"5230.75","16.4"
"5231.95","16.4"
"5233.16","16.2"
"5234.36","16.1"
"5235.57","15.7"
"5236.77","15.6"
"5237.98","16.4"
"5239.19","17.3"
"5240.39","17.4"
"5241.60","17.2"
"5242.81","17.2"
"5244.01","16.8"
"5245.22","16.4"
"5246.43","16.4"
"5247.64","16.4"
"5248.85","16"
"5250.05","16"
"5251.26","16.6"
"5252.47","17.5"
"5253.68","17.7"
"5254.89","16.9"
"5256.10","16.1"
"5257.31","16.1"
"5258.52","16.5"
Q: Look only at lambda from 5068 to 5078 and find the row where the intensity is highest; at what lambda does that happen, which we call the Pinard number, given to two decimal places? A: 5071.82 angstrom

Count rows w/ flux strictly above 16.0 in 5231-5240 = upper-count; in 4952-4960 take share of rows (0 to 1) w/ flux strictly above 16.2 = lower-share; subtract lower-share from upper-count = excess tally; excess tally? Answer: 4.3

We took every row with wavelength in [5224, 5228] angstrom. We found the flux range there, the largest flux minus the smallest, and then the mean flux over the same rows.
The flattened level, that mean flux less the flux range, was 14.5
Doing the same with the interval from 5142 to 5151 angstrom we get 14.2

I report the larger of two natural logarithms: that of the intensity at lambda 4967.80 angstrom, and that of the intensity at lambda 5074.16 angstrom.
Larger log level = 2.77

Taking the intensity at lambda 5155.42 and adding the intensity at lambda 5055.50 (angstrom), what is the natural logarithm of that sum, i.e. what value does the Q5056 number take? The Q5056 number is 3.57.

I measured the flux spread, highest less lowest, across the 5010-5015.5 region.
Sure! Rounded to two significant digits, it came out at 1.5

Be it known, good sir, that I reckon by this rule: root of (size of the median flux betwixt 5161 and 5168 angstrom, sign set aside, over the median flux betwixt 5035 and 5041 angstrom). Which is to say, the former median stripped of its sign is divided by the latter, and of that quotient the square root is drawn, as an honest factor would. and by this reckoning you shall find 1.00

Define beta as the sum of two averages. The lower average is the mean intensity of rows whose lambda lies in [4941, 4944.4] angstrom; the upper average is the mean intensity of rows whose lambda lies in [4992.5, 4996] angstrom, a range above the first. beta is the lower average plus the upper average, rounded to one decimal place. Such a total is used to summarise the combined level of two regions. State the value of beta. 31.1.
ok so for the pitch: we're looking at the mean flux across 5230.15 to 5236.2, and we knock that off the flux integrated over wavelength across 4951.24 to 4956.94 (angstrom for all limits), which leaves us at 79.0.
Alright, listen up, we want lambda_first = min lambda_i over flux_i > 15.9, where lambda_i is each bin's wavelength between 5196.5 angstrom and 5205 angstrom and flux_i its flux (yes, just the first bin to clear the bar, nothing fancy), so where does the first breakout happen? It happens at 5198.33 angstrom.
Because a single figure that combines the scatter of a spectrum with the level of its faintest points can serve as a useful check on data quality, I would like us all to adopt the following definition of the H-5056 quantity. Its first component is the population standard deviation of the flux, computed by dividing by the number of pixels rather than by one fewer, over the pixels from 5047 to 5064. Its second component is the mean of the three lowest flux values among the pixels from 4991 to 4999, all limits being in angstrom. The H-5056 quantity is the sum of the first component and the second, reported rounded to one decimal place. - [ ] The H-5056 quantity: 16.7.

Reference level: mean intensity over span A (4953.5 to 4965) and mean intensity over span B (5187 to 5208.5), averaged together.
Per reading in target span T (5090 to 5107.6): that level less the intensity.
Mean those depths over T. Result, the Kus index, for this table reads -0.9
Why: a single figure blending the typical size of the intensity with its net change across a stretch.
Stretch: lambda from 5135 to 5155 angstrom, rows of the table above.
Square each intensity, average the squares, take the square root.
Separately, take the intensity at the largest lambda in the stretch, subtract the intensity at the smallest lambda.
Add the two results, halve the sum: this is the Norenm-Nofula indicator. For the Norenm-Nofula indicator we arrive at 7.5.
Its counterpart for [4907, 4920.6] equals 8.0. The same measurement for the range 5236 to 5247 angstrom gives 8.8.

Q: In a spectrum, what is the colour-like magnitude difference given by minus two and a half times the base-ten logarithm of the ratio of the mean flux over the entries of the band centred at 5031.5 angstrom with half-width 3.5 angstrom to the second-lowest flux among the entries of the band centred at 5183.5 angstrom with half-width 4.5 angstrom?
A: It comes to -0.16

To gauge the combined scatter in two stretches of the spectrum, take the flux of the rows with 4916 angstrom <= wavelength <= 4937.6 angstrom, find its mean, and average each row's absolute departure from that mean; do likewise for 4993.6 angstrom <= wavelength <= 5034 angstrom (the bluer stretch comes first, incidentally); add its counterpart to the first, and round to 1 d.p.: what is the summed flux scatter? 1.3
